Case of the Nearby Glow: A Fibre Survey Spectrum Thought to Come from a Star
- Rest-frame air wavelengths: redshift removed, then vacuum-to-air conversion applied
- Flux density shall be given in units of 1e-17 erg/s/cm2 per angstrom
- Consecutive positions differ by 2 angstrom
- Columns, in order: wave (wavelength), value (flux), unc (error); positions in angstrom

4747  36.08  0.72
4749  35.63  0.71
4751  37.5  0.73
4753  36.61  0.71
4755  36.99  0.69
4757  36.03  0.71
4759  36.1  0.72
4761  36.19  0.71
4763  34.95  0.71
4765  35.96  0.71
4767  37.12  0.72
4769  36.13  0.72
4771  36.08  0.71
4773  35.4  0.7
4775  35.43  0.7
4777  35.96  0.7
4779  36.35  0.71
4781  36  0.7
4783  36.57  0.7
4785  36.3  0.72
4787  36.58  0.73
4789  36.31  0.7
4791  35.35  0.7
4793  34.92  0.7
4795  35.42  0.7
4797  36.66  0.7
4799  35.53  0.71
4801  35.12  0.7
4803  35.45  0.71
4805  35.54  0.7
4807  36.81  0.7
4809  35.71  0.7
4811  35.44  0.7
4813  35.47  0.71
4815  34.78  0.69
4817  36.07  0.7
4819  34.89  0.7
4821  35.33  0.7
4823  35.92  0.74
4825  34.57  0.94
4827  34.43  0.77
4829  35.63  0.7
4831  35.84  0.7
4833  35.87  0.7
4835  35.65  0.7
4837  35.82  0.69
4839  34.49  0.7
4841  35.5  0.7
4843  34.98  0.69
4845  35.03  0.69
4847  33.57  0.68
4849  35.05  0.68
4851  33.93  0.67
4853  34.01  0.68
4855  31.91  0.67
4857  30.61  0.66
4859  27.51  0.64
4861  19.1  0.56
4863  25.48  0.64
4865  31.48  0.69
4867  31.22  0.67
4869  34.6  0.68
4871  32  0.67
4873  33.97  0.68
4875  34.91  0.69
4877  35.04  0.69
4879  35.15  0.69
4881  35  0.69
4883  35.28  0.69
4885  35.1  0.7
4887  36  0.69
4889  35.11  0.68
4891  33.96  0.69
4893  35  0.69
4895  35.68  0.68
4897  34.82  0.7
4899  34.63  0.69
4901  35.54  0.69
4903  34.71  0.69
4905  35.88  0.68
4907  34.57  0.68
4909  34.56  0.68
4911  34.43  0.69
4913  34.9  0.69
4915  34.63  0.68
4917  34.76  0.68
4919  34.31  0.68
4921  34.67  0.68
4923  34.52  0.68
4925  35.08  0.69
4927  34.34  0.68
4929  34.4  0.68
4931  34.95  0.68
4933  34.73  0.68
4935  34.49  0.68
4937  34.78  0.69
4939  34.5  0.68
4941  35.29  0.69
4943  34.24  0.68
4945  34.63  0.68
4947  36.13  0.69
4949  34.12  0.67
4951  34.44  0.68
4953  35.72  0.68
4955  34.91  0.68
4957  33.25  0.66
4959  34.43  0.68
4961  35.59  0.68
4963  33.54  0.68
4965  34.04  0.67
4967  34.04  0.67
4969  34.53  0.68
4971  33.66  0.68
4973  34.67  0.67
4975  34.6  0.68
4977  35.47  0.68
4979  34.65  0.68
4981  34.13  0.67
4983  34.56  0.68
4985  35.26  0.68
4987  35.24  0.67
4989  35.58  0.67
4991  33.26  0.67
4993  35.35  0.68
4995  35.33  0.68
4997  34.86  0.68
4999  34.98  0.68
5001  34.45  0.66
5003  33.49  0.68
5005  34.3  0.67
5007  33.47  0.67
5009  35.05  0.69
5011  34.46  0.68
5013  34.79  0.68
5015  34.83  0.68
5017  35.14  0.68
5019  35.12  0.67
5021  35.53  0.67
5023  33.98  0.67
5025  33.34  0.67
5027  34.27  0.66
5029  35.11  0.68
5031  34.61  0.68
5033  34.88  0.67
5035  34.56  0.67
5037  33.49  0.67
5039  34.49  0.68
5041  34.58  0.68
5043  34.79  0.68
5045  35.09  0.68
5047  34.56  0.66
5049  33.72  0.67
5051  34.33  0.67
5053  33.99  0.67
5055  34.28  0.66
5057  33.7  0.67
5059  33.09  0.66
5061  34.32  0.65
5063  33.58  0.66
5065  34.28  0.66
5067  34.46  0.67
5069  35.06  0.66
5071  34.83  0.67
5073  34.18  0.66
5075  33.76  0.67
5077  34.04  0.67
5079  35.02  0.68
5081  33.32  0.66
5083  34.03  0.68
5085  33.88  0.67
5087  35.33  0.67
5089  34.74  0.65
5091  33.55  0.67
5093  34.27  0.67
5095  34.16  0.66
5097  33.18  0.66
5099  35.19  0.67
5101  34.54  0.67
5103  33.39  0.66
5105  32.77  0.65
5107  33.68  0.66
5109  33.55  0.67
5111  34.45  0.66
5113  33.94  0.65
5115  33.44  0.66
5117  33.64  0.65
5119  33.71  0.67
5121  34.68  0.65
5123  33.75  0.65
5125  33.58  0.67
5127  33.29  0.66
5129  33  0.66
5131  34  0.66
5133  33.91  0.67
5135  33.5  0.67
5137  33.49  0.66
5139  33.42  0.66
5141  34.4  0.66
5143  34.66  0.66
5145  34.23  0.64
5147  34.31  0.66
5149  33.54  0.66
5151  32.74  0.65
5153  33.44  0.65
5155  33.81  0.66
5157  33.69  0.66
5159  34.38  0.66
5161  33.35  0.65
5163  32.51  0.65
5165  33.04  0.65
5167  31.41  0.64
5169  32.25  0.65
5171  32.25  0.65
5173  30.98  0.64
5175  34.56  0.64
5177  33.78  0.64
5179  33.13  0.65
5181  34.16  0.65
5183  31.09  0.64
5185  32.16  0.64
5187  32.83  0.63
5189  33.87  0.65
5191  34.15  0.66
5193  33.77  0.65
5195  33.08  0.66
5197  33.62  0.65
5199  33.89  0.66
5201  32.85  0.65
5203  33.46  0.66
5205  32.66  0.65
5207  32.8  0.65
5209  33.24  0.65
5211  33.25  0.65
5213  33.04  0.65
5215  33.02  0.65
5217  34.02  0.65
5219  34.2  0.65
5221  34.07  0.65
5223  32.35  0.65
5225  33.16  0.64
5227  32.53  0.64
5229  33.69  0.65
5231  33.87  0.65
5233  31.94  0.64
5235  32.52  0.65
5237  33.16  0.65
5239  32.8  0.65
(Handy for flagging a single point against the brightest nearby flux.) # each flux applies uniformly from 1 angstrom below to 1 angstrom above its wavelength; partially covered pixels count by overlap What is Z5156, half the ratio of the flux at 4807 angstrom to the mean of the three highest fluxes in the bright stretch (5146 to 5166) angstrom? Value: 0.539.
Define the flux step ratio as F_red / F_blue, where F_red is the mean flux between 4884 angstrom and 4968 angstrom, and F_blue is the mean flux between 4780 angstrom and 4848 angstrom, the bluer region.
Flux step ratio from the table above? 0.98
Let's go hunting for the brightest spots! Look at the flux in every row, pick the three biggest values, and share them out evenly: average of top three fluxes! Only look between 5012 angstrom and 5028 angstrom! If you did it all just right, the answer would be 35.3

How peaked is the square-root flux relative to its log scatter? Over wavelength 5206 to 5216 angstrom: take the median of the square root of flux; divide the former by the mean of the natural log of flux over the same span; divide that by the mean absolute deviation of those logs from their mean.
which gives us 388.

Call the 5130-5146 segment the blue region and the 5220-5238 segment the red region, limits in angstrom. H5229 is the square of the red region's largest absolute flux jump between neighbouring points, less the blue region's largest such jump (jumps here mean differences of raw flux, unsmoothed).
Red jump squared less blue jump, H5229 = 2.7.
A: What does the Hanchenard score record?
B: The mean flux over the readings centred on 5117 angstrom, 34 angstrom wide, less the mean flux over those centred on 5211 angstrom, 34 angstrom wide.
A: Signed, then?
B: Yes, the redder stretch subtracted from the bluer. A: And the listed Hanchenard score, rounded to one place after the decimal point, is 0.5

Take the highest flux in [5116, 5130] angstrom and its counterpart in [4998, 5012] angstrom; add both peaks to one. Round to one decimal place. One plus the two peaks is 70.7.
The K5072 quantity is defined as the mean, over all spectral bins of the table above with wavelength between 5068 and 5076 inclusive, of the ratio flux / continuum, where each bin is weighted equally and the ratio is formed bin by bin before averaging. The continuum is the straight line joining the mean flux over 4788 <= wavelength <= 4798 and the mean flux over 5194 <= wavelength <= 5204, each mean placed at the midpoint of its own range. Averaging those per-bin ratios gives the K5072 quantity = 1.01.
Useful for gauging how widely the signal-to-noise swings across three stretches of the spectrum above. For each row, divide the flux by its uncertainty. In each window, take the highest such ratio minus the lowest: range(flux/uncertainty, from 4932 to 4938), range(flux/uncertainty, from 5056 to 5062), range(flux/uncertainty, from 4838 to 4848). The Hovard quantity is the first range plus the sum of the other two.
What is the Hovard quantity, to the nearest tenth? 4.8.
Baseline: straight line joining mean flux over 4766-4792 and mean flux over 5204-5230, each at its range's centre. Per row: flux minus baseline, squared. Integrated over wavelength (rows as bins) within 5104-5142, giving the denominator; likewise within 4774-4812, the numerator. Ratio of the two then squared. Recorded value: 1.7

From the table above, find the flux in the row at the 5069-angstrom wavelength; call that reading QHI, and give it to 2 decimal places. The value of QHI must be 35.06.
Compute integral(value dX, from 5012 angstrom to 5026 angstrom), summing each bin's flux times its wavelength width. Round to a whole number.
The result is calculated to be 485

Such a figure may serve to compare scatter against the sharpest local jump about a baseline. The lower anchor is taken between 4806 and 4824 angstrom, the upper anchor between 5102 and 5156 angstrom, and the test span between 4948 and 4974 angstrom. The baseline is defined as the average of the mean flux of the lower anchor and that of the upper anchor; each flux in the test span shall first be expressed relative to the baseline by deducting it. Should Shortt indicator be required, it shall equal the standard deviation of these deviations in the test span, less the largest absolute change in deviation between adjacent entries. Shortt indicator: -1.3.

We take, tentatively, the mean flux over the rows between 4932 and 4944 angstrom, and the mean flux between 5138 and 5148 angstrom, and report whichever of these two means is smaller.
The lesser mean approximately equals 34.2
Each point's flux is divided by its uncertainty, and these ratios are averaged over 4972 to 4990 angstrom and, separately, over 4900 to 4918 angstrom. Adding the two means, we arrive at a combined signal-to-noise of 103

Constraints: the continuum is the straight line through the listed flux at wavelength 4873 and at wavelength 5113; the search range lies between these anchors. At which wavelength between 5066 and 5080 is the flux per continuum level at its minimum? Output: 5075 angstrom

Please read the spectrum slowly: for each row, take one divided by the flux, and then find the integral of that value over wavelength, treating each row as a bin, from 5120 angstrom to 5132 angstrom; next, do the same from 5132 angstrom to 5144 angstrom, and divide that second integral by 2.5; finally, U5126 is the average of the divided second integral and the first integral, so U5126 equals 0.249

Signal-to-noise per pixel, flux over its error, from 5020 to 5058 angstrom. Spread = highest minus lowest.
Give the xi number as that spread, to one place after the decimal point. 3.3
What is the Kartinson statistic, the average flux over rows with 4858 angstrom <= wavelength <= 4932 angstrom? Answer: 33.7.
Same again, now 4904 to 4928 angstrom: 34.7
